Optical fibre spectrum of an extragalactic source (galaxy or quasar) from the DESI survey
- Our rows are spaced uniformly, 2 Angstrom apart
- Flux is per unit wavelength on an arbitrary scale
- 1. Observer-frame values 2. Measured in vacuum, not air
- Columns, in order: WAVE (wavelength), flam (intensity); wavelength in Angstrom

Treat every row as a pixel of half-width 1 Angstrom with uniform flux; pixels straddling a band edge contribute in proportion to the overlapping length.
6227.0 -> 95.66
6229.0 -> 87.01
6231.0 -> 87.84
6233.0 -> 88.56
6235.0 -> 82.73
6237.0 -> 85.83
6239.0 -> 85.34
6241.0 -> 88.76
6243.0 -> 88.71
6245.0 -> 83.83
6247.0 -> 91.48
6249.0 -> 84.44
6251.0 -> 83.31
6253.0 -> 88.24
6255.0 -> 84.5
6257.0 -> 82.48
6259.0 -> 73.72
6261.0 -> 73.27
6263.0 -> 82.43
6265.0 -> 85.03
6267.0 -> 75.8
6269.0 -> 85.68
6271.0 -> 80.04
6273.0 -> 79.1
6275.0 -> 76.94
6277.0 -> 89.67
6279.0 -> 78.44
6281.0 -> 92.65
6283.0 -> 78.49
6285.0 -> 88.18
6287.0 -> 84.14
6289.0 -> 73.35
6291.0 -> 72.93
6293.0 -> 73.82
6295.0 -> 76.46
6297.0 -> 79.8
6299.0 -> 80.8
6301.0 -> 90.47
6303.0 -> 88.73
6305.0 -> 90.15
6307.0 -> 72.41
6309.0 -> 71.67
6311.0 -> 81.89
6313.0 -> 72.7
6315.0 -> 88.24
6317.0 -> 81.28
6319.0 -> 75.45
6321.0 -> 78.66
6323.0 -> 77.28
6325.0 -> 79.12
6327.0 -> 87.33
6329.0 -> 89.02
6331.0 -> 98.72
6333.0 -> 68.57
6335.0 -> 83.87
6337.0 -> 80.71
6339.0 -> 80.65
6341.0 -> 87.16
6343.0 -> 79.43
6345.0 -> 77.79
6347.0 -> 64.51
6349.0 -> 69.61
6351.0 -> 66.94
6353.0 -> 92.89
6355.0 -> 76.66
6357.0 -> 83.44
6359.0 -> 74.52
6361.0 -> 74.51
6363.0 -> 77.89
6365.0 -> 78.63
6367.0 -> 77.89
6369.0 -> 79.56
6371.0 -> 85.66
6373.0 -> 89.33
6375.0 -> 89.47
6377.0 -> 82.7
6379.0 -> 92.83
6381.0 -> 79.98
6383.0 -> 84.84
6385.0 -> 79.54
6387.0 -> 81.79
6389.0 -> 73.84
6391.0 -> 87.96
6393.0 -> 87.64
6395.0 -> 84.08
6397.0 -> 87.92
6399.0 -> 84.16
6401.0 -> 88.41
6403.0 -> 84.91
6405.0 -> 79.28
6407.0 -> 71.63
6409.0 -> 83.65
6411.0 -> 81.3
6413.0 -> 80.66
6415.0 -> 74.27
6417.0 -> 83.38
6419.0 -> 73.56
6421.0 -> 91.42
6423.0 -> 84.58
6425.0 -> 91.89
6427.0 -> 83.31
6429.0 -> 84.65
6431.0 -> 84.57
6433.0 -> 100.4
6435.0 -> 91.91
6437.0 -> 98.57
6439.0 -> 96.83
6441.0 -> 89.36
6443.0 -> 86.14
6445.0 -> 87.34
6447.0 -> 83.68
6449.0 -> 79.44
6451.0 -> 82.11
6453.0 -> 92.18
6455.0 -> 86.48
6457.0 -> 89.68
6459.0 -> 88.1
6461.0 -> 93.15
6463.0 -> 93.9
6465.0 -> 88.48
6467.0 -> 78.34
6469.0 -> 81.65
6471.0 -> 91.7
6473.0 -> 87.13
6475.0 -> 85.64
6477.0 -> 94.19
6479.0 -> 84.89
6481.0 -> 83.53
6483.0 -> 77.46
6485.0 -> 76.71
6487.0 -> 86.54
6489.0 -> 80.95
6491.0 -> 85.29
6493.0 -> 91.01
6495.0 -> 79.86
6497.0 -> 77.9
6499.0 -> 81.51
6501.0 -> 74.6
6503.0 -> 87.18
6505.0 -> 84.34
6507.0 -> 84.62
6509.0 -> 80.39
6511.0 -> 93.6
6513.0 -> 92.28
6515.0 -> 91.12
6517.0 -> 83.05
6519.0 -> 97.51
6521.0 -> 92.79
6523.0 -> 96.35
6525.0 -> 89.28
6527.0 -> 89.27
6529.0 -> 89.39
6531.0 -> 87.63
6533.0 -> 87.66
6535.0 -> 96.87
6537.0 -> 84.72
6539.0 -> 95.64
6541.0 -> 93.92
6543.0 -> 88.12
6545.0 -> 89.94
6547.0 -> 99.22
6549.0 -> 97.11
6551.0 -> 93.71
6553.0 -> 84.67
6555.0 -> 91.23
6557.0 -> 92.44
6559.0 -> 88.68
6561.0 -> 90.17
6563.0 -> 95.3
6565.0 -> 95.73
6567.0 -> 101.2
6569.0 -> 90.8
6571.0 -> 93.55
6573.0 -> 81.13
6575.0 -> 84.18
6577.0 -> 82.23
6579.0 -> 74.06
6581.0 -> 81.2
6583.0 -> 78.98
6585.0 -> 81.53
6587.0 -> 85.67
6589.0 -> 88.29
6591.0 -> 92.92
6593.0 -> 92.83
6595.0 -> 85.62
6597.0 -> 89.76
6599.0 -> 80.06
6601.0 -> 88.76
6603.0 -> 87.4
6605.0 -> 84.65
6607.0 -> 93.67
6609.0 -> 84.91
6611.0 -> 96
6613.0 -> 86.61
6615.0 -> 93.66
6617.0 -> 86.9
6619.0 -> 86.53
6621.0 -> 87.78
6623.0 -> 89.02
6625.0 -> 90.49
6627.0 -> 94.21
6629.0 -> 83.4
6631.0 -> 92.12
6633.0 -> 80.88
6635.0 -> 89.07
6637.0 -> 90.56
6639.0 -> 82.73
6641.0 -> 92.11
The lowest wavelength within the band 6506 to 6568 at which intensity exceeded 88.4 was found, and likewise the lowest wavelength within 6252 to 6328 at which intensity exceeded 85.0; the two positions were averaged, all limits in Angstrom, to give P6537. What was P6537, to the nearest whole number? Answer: 6382 Angstrom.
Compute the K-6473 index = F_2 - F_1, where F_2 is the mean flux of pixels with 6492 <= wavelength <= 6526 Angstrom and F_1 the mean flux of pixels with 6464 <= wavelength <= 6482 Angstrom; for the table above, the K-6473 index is 1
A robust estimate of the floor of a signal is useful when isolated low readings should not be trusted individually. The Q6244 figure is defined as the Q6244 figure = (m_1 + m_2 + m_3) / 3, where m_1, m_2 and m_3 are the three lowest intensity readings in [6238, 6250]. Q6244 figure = 84.5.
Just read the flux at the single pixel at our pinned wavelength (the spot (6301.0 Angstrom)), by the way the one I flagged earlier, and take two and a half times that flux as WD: 226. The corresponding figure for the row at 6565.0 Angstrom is 239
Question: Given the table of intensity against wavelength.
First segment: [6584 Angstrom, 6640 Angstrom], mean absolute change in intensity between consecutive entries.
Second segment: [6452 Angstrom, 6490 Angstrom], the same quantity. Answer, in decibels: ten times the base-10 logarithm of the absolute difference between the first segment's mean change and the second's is -2.6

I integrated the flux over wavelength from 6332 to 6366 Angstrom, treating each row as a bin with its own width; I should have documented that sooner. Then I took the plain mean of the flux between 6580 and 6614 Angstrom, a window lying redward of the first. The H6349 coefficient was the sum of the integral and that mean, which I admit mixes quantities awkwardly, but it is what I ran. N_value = 2723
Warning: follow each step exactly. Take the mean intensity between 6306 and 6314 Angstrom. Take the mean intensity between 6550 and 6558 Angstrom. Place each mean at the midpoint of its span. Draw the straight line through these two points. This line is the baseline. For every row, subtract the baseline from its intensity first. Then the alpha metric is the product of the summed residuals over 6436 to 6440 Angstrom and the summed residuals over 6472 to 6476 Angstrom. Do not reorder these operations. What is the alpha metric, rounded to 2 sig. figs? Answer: 63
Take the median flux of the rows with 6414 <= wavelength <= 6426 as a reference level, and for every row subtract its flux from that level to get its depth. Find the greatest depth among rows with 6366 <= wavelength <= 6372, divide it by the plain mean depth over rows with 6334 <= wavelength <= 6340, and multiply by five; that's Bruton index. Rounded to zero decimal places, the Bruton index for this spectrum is 14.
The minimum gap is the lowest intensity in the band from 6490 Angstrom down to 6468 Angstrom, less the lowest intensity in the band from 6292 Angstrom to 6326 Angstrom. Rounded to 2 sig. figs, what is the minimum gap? 5.0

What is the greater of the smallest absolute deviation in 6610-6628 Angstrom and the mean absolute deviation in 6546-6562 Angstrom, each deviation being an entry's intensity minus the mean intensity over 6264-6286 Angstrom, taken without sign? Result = 9.4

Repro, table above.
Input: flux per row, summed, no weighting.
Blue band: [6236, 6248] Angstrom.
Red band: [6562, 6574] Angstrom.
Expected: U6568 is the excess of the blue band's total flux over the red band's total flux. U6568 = -34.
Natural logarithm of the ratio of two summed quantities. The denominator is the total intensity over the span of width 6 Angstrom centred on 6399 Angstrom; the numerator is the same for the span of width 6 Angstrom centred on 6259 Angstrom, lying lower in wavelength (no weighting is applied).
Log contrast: -0.13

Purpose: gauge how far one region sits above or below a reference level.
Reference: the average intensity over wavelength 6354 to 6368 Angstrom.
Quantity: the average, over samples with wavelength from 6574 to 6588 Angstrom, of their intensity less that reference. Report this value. 3.5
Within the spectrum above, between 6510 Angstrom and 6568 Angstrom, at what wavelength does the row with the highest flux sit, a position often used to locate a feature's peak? 6567.0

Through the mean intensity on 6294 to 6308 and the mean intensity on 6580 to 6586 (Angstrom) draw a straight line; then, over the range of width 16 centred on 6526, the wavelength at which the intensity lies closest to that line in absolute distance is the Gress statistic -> 6531.0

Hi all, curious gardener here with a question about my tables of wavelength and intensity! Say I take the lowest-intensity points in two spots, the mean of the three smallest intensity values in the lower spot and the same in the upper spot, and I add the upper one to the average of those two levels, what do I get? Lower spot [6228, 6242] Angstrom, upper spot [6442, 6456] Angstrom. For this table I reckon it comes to 165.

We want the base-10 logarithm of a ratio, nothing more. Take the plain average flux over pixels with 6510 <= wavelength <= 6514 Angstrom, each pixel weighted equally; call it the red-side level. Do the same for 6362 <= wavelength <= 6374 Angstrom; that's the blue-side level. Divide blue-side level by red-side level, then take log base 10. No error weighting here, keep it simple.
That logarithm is -0.06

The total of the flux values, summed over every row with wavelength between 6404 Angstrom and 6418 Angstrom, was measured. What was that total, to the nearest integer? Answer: 554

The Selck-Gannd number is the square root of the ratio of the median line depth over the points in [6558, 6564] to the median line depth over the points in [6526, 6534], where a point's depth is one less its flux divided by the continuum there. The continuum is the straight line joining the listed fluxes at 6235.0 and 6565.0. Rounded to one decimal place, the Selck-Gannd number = 1.0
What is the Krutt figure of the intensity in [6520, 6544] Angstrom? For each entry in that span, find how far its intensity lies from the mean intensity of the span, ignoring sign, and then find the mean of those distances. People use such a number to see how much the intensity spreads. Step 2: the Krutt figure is 3.5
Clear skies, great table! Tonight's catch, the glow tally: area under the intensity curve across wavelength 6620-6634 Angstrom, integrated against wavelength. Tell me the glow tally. 1236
